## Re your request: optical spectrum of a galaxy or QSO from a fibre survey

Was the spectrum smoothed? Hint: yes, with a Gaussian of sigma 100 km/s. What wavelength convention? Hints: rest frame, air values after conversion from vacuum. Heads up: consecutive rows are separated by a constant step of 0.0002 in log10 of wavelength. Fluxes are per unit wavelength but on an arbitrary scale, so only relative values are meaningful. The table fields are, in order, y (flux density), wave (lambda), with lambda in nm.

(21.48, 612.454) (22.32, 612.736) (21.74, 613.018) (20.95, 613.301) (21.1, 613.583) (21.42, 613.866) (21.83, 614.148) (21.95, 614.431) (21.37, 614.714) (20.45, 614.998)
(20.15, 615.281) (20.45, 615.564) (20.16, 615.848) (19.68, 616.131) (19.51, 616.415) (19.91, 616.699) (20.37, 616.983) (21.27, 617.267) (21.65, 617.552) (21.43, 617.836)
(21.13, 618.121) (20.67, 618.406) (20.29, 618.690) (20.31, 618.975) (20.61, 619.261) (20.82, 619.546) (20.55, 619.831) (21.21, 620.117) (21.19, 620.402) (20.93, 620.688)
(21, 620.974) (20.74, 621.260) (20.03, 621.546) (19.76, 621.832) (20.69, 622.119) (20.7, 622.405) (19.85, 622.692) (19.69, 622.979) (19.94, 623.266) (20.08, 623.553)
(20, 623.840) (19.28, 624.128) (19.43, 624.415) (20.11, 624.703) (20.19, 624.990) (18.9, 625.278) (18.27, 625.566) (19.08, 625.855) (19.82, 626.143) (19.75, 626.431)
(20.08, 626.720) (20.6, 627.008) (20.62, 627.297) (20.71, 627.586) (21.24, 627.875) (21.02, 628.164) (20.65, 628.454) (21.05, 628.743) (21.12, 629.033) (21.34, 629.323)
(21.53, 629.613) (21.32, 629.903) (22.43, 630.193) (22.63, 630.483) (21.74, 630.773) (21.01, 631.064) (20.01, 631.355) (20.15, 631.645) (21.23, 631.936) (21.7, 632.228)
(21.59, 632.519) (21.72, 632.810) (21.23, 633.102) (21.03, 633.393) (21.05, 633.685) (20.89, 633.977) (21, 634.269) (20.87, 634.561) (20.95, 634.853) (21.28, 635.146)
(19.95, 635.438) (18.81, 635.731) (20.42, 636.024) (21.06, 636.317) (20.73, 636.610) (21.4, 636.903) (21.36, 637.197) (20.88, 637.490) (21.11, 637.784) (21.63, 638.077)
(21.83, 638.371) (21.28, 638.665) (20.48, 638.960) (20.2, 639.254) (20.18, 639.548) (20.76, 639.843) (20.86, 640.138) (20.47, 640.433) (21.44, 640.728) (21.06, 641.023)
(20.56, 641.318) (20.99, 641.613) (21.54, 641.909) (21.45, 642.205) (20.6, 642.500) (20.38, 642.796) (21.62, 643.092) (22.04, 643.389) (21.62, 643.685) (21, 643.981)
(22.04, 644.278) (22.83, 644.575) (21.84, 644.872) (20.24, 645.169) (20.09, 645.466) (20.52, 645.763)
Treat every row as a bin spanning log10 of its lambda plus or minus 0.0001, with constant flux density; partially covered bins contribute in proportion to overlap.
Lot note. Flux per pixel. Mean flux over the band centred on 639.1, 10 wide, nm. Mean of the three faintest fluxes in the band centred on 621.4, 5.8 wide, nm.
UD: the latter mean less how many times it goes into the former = 18.5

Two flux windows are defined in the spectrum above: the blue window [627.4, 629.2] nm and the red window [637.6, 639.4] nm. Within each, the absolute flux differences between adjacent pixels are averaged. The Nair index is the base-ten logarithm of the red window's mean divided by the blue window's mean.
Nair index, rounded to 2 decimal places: 0.17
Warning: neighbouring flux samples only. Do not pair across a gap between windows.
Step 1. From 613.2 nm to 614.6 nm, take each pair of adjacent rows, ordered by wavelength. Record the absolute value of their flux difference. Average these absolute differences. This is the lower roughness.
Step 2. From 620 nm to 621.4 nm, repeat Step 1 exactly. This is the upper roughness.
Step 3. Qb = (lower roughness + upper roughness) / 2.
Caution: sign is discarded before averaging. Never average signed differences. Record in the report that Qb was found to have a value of 0.2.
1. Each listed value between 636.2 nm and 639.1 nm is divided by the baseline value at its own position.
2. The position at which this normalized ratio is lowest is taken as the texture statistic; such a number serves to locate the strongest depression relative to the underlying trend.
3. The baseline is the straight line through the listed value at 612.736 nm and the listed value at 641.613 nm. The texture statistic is 638.960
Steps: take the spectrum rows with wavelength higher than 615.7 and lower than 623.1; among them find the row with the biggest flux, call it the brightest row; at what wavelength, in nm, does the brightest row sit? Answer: 617.552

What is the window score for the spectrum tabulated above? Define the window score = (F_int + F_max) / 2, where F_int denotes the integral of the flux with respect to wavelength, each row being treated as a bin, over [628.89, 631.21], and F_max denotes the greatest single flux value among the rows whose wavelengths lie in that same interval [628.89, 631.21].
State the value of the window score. 36.4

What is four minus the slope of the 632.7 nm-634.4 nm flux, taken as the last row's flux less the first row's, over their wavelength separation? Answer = 4.49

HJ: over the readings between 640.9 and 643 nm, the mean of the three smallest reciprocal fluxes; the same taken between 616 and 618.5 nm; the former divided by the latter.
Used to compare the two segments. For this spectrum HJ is 1.005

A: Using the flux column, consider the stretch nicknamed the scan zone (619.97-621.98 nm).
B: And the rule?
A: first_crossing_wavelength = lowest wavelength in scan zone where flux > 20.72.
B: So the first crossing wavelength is 620.117 nm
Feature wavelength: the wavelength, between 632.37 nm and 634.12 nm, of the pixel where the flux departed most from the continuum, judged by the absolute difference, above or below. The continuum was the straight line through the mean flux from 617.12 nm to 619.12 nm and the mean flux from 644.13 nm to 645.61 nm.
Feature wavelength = 632.810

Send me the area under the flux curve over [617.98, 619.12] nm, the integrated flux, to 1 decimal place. 23.5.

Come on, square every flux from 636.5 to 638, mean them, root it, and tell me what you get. 21.1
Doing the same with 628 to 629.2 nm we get 21.0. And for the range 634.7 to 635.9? 20.3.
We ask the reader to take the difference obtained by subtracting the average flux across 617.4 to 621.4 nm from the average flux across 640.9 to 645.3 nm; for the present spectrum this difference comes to 0.43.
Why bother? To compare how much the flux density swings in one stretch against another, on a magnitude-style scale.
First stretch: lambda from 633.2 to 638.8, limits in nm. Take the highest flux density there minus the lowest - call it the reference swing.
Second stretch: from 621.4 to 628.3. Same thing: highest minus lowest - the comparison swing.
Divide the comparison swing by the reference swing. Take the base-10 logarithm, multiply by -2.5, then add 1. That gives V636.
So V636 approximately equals 1.0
